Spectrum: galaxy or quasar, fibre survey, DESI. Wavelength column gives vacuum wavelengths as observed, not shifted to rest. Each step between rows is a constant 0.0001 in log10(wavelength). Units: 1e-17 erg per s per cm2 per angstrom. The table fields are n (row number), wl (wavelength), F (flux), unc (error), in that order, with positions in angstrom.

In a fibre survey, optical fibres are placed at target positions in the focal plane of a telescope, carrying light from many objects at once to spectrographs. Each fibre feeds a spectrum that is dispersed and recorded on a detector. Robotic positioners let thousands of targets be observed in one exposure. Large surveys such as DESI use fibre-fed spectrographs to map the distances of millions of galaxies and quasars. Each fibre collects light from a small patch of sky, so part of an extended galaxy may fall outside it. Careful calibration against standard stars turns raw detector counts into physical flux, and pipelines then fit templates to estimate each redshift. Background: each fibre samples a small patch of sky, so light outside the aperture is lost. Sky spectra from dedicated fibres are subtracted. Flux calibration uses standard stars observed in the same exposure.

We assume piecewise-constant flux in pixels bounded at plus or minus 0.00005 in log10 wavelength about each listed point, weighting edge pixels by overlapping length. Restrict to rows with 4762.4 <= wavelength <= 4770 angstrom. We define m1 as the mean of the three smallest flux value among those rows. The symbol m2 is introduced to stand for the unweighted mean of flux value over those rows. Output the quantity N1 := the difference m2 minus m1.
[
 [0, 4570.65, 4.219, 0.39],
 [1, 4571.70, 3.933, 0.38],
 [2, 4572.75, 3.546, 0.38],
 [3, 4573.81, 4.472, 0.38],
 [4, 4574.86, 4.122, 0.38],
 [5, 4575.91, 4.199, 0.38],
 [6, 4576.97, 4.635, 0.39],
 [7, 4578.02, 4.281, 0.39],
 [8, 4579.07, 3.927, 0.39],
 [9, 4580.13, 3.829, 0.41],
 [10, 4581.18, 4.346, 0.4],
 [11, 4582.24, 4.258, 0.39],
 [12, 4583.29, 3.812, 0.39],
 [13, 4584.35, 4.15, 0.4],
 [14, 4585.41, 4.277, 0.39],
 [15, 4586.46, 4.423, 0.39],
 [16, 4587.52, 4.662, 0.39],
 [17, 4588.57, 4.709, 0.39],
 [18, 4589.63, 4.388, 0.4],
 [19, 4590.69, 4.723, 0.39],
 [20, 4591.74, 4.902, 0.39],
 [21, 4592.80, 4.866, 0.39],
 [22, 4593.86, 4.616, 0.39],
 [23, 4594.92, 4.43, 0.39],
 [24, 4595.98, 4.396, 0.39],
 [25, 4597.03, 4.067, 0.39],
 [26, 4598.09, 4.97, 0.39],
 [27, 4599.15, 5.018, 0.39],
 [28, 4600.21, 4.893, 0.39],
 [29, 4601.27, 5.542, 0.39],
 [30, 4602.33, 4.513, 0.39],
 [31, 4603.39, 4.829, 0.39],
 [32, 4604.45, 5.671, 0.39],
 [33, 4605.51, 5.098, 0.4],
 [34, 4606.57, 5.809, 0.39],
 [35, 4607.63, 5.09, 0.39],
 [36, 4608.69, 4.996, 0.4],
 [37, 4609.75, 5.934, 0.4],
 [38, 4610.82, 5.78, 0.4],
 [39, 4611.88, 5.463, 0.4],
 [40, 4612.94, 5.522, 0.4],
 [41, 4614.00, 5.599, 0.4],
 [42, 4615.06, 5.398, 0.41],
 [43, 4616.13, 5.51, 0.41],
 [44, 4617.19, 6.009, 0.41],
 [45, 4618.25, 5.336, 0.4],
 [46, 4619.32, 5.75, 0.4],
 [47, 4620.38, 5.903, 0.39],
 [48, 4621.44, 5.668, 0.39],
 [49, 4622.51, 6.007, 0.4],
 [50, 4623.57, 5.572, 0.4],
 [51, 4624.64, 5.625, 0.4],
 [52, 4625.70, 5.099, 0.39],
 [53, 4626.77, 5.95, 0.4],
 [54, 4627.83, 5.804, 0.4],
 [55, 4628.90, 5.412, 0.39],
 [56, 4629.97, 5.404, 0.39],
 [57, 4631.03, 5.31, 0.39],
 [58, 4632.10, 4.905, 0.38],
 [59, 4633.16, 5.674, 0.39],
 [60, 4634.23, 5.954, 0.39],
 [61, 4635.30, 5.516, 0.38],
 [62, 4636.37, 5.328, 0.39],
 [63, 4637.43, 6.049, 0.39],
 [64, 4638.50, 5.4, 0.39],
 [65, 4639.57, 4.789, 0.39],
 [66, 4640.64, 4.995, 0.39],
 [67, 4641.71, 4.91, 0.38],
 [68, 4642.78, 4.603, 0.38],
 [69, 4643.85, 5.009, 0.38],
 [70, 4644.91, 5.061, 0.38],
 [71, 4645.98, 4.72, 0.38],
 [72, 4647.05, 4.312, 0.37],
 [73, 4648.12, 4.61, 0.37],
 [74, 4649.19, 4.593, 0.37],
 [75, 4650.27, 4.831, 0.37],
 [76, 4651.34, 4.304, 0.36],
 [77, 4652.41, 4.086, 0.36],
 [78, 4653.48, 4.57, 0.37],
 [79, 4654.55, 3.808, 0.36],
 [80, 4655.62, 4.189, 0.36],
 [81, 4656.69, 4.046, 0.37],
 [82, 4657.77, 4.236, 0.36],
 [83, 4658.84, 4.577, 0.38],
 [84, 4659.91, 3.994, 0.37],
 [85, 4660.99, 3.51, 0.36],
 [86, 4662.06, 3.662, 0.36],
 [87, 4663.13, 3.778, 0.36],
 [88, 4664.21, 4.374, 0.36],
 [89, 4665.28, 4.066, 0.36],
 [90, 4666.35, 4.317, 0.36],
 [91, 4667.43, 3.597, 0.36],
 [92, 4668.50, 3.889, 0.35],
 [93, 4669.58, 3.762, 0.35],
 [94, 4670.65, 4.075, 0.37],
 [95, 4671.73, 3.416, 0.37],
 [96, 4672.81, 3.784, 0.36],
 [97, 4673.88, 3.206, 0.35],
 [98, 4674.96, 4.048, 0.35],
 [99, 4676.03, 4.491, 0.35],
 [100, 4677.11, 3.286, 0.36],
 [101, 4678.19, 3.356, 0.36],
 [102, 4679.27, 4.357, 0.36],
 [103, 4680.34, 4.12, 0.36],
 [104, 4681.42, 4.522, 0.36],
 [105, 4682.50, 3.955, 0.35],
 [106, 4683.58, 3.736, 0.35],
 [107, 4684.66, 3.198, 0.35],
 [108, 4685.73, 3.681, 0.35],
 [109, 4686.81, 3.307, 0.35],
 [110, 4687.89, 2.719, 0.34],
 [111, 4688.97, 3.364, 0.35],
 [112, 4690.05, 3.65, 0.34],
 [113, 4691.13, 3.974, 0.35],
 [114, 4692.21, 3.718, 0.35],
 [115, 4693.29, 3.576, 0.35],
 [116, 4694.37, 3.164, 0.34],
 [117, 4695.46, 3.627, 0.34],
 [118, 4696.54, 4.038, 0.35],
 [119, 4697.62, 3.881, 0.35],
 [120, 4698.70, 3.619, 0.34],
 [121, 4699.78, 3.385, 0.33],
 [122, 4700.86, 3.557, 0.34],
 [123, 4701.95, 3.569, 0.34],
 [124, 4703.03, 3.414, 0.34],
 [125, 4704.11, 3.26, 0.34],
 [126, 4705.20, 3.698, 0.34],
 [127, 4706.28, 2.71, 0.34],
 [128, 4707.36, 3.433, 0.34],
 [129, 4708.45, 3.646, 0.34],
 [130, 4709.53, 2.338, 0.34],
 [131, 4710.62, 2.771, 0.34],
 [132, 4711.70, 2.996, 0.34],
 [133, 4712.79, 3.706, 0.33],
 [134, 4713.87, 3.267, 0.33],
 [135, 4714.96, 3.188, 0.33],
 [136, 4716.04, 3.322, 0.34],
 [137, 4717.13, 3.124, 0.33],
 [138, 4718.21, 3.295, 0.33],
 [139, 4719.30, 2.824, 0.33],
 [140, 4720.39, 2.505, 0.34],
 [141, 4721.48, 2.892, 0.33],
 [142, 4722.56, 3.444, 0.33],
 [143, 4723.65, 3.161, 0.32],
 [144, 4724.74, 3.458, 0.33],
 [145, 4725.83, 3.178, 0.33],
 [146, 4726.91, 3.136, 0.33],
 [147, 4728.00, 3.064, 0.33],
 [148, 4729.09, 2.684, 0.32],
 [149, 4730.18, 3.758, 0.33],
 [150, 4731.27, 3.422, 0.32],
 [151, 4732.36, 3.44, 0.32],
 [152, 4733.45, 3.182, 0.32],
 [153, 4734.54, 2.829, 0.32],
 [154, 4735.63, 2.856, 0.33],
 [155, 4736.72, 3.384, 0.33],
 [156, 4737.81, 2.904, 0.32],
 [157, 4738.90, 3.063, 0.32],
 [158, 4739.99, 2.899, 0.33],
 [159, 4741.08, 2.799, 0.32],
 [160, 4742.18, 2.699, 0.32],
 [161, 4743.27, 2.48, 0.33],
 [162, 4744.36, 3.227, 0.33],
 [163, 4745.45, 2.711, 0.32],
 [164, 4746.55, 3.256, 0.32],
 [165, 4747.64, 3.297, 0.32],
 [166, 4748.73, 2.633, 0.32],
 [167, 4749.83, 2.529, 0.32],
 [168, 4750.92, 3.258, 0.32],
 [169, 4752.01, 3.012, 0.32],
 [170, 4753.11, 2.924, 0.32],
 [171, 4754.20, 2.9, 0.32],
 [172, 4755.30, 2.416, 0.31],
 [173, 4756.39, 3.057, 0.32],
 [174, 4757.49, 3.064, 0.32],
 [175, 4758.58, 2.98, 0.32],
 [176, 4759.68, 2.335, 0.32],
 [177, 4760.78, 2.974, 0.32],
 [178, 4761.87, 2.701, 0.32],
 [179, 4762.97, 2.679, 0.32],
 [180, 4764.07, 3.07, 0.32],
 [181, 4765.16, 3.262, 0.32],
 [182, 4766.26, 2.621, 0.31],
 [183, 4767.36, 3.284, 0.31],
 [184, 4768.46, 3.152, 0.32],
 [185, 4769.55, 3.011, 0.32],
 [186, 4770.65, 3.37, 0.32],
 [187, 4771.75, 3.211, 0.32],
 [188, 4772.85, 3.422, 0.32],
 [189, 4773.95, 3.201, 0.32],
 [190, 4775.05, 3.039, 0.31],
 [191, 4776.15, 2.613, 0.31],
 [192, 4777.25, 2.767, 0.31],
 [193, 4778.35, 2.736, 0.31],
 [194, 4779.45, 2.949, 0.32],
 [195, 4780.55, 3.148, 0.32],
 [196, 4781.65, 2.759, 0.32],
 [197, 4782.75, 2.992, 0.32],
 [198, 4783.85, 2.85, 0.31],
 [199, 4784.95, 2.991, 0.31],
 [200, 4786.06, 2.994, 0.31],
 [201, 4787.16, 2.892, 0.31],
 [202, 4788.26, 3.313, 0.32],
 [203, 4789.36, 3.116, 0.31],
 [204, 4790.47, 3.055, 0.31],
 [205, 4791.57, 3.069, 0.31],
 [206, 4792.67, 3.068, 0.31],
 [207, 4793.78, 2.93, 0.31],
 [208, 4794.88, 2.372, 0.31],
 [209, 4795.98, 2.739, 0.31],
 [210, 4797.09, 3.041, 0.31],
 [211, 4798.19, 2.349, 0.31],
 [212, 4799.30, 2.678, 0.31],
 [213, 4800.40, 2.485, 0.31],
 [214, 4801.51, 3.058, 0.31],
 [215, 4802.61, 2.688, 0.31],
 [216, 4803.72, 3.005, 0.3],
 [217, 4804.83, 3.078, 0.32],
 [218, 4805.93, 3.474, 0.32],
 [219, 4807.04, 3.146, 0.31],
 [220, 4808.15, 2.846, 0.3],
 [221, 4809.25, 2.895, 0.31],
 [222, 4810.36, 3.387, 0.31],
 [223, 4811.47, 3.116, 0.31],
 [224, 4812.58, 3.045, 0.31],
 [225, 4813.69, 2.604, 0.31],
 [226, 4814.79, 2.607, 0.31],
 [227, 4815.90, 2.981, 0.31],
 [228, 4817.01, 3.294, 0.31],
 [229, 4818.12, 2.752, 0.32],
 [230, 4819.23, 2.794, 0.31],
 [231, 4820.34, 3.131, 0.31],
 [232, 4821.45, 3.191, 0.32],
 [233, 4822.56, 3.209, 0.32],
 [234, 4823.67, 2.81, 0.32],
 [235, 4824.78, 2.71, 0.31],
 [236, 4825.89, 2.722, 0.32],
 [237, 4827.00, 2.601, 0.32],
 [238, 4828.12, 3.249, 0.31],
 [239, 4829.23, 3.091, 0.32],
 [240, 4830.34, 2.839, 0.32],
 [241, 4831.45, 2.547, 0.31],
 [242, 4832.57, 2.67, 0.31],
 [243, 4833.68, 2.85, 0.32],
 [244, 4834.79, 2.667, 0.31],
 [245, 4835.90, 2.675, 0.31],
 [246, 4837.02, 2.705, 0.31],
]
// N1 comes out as 0.24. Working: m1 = 2.8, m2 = 3.0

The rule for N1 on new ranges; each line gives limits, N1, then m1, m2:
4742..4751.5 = 0.35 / 2.5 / 2.9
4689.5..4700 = 0.29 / 3.4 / 3.7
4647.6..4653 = 0.16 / 4.3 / 4.5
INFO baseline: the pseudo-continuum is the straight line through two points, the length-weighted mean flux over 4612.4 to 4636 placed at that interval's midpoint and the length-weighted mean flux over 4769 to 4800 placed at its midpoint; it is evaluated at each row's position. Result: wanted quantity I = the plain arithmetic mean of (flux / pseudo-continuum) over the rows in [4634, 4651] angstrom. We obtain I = 1.0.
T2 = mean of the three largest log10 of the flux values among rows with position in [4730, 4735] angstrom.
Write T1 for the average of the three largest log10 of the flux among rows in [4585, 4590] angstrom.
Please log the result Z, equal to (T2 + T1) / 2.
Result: 0.606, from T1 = 0.66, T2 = 0.55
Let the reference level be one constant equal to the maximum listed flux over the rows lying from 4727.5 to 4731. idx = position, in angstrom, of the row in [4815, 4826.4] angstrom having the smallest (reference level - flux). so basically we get 4817.01 angstrom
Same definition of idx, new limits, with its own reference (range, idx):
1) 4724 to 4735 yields 4730.18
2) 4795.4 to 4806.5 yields 4805.93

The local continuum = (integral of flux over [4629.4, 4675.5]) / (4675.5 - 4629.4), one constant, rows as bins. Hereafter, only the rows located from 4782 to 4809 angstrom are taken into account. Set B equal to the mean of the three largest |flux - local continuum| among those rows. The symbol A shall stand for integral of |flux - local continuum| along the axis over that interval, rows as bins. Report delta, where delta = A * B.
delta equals 89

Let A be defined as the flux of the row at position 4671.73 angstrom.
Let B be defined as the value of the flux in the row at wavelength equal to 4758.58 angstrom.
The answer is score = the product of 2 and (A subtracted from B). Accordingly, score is -0.87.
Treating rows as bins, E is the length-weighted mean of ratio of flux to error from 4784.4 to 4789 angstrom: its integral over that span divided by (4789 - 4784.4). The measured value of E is 9.8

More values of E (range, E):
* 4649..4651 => 12.7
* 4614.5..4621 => 14.0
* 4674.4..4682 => 11.3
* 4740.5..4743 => 8.5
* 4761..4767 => 9.1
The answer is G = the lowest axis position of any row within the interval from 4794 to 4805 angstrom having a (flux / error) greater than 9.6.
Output 4797.09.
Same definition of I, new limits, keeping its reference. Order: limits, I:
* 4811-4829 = 1.2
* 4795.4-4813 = 1.1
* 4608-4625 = 1.0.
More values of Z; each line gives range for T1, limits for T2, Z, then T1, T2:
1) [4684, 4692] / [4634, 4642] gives 0.671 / 0.58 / 0.77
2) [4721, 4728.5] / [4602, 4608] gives 0.634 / 0.53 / 0.74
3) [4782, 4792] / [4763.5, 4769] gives 0.505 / 0.50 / 0.51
